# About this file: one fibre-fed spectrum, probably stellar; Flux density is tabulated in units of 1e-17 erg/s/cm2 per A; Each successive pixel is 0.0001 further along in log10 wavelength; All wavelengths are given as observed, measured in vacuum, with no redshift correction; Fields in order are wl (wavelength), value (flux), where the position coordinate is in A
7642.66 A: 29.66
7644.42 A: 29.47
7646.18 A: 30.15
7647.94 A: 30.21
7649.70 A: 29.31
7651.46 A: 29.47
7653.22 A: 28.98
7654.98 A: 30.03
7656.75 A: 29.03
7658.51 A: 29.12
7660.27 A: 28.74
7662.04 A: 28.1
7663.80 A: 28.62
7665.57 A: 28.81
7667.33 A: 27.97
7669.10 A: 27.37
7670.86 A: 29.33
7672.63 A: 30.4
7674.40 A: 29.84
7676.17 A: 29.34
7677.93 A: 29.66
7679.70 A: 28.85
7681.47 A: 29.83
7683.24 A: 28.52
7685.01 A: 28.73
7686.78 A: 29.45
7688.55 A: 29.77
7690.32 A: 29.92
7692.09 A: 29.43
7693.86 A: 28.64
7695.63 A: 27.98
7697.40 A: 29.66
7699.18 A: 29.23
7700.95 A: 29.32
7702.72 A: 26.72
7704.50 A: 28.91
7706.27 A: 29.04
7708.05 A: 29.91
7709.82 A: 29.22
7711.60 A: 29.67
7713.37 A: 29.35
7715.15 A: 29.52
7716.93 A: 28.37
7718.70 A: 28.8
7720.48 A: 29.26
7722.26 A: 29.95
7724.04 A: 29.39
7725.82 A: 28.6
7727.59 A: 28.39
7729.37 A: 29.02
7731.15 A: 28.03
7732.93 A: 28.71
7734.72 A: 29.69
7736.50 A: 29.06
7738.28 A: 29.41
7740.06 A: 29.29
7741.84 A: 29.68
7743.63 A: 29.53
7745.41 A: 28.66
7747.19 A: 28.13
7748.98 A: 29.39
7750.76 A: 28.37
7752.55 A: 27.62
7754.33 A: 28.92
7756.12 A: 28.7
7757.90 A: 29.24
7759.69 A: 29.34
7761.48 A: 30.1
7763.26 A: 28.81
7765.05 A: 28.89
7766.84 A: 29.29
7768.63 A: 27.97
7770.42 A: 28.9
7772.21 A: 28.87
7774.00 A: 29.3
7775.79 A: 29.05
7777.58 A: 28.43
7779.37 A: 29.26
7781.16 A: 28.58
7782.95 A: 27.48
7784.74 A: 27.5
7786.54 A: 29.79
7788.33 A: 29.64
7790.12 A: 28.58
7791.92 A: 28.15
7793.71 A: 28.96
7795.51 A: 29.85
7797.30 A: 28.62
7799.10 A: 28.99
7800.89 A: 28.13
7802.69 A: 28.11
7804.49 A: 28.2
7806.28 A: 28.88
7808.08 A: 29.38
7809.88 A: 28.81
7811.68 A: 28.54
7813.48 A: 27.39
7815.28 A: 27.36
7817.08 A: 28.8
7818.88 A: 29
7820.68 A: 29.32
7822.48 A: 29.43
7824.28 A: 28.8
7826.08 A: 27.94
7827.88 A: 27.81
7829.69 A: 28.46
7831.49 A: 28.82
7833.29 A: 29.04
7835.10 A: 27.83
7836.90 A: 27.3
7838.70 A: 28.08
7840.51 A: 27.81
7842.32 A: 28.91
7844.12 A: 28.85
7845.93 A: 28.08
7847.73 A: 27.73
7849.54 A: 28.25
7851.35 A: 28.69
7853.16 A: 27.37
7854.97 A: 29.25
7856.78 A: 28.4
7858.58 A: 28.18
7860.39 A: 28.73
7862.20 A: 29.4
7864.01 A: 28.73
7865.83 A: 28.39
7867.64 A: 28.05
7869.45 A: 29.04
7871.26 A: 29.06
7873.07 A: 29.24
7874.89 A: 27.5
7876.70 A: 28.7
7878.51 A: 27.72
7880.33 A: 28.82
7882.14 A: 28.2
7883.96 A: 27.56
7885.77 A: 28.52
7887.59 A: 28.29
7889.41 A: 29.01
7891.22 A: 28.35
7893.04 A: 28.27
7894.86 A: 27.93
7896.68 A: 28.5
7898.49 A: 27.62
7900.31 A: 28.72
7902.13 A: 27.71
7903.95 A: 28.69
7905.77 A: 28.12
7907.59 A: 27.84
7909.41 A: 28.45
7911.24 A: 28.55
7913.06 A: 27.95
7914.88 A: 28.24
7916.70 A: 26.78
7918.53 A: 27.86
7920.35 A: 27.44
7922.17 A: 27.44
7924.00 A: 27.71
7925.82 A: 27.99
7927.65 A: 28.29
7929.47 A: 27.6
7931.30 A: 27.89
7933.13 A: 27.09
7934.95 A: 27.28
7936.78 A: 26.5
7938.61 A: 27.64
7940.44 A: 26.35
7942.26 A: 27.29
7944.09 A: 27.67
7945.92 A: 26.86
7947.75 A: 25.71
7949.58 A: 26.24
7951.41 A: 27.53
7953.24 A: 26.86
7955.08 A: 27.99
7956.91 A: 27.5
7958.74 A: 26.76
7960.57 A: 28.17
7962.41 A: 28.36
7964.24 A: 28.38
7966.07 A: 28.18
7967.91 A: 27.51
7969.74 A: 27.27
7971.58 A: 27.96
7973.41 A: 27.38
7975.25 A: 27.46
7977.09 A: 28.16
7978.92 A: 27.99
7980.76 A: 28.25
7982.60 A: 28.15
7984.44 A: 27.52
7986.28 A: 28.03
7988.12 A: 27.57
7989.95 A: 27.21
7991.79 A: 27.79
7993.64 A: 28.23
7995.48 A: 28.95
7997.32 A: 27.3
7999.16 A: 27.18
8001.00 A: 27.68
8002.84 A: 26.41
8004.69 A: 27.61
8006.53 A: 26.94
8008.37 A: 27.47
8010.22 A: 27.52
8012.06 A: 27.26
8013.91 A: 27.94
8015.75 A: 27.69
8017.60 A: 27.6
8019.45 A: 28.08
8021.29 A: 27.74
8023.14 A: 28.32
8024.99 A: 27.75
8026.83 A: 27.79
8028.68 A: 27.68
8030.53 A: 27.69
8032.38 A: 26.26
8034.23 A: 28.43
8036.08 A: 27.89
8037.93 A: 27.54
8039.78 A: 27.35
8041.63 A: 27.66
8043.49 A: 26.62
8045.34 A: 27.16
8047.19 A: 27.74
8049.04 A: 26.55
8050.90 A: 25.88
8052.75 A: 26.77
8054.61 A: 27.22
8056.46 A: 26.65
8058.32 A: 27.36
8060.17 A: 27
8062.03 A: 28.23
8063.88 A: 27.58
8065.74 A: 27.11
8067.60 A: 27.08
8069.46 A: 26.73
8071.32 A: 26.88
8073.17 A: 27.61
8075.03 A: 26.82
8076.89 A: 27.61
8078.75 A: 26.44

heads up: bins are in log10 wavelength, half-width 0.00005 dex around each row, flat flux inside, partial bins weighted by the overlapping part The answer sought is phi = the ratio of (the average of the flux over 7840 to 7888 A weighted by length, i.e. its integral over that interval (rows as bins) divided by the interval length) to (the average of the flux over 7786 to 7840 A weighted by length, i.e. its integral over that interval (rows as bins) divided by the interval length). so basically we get 0.99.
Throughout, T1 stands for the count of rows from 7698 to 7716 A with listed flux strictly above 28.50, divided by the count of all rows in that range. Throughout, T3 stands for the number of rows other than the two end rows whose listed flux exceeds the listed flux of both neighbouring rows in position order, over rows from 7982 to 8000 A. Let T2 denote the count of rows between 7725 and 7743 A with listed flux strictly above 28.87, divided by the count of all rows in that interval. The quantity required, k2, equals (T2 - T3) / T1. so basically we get -2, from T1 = 0.90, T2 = 0.6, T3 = 2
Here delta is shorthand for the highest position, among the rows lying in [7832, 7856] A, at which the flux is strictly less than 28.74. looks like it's 7853.16 A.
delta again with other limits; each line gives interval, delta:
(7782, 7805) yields 7804.49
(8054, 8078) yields 8076.89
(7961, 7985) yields 7984.44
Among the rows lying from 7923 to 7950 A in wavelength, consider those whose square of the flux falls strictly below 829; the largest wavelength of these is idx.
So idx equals 7949.58 A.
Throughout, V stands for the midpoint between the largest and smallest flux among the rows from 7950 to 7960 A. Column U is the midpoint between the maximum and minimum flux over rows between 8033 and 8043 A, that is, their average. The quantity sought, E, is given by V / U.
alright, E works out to 0.982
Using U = 27.9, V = 27.4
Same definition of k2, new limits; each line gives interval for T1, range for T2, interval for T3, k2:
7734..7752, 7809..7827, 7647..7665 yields -3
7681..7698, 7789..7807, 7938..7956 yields -2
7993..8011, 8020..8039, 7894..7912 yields -30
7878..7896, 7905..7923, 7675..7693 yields -10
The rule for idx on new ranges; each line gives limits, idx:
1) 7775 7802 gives 7800.89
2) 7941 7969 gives 7967.91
